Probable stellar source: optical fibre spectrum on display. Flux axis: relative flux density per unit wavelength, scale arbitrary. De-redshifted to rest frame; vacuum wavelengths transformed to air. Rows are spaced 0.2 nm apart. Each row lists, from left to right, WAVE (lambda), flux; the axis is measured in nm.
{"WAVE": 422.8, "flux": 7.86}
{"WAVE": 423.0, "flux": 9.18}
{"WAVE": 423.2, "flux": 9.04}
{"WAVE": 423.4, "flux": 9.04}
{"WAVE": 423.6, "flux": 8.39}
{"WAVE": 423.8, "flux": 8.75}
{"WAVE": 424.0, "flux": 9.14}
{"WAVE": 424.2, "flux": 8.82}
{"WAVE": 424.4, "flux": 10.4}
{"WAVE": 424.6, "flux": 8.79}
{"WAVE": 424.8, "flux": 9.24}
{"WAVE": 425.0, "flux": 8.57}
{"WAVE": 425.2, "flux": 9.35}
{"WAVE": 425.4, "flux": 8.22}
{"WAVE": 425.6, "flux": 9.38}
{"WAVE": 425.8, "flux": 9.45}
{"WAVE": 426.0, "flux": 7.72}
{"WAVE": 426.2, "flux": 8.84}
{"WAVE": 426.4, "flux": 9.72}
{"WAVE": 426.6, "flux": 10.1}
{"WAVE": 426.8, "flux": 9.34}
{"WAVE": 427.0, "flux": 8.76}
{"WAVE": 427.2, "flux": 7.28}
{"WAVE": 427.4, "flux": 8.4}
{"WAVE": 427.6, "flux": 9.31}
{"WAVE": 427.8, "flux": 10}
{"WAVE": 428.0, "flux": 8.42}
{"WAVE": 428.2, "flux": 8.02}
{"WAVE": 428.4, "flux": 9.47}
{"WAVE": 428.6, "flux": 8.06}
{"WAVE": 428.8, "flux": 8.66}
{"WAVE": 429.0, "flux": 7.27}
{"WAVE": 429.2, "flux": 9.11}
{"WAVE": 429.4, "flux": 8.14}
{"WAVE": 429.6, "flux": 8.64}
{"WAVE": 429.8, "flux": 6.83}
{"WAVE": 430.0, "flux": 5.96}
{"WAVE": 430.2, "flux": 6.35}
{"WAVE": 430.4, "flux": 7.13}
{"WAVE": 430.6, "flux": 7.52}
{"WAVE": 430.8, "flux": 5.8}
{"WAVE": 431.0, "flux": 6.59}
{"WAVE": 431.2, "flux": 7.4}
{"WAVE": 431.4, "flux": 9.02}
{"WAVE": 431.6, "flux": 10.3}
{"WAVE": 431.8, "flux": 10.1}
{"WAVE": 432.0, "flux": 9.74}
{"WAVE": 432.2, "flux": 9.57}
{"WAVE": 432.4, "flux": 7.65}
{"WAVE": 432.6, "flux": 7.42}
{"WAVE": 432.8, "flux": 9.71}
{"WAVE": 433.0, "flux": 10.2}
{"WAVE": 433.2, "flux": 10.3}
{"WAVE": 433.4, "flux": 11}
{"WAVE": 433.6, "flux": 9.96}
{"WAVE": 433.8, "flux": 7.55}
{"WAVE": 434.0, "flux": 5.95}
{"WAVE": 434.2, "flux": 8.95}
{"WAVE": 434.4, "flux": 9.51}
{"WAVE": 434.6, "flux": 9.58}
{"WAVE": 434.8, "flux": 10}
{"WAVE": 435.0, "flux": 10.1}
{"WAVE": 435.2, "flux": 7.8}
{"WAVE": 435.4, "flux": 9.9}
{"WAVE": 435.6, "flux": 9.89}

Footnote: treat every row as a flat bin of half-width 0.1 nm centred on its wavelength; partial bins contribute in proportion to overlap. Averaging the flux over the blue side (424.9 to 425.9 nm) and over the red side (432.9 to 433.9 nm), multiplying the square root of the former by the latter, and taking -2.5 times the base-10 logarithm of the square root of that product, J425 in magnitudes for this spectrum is -1.84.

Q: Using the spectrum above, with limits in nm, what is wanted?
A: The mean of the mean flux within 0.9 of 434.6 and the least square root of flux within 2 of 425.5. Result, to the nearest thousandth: 5.757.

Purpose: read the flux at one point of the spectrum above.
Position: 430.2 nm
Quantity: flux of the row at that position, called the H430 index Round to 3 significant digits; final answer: 6.35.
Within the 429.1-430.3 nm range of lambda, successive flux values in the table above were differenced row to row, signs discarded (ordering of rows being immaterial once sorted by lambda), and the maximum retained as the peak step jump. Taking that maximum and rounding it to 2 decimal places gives 1.81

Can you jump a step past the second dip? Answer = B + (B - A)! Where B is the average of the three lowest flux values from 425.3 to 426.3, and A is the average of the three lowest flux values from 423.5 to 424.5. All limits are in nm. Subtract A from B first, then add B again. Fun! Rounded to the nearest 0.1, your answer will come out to 7.9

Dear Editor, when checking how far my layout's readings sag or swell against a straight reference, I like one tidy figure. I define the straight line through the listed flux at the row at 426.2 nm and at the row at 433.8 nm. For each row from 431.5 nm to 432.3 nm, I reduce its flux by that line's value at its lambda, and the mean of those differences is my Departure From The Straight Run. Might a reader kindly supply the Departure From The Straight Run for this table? 2.1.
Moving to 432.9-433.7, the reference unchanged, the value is 2.7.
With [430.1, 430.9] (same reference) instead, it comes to -1.4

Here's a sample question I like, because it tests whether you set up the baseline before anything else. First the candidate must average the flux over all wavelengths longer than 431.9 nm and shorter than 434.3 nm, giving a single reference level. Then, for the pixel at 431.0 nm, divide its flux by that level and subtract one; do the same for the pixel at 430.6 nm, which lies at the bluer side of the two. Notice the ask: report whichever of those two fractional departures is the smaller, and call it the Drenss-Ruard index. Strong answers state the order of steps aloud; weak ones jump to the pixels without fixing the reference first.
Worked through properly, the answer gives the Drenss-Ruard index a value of -0.27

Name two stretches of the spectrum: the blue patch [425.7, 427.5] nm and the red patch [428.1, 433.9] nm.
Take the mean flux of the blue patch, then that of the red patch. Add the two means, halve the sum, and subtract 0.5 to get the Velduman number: 8.1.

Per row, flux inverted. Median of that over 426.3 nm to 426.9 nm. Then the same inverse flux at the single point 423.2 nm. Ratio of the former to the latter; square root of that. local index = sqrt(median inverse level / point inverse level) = 0.96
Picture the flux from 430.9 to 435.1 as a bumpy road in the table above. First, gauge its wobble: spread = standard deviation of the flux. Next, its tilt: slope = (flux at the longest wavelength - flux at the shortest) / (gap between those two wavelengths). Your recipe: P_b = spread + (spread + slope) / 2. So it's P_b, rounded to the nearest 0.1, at 2.5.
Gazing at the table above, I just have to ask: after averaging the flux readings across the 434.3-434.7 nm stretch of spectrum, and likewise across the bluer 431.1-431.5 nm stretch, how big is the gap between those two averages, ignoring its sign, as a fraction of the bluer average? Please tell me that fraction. 0.16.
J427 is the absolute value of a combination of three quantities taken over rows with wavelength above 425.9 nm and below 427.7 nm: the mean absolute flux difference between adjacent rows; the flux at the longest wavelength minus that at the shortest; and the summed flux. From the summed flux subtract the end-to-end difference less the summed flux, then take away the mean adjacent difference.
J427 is 156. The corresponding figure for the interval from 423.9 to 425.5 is 145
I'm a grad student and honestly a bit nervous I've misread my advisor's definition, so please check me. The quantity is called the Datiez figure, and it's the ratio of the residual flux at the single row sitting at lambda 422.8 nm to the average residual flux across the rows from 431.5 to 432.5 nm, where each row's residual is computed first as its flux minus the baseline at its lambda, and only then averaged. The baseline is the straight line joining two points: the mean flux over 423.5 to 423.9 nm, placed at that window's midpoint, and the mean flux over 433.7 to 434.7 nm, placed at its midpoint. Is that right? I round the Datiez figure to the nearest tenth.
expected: -0.7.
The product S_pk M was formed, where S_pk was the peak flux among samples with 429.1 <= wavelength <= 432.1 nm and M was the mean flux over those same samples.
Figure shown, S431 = 81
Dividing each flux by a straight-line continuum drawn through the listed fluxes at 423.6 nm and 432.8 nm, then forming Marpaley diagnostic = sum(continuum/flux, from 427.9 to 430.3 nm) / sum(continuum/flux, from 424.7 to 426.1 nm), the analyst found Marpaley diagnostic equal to 2.1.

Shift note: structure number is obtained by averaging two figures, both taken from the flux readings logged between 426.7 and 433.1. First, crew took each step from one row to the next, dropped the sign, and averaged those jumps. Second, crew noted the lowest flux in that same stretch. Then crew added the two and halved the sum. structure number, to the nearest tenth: 3.4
